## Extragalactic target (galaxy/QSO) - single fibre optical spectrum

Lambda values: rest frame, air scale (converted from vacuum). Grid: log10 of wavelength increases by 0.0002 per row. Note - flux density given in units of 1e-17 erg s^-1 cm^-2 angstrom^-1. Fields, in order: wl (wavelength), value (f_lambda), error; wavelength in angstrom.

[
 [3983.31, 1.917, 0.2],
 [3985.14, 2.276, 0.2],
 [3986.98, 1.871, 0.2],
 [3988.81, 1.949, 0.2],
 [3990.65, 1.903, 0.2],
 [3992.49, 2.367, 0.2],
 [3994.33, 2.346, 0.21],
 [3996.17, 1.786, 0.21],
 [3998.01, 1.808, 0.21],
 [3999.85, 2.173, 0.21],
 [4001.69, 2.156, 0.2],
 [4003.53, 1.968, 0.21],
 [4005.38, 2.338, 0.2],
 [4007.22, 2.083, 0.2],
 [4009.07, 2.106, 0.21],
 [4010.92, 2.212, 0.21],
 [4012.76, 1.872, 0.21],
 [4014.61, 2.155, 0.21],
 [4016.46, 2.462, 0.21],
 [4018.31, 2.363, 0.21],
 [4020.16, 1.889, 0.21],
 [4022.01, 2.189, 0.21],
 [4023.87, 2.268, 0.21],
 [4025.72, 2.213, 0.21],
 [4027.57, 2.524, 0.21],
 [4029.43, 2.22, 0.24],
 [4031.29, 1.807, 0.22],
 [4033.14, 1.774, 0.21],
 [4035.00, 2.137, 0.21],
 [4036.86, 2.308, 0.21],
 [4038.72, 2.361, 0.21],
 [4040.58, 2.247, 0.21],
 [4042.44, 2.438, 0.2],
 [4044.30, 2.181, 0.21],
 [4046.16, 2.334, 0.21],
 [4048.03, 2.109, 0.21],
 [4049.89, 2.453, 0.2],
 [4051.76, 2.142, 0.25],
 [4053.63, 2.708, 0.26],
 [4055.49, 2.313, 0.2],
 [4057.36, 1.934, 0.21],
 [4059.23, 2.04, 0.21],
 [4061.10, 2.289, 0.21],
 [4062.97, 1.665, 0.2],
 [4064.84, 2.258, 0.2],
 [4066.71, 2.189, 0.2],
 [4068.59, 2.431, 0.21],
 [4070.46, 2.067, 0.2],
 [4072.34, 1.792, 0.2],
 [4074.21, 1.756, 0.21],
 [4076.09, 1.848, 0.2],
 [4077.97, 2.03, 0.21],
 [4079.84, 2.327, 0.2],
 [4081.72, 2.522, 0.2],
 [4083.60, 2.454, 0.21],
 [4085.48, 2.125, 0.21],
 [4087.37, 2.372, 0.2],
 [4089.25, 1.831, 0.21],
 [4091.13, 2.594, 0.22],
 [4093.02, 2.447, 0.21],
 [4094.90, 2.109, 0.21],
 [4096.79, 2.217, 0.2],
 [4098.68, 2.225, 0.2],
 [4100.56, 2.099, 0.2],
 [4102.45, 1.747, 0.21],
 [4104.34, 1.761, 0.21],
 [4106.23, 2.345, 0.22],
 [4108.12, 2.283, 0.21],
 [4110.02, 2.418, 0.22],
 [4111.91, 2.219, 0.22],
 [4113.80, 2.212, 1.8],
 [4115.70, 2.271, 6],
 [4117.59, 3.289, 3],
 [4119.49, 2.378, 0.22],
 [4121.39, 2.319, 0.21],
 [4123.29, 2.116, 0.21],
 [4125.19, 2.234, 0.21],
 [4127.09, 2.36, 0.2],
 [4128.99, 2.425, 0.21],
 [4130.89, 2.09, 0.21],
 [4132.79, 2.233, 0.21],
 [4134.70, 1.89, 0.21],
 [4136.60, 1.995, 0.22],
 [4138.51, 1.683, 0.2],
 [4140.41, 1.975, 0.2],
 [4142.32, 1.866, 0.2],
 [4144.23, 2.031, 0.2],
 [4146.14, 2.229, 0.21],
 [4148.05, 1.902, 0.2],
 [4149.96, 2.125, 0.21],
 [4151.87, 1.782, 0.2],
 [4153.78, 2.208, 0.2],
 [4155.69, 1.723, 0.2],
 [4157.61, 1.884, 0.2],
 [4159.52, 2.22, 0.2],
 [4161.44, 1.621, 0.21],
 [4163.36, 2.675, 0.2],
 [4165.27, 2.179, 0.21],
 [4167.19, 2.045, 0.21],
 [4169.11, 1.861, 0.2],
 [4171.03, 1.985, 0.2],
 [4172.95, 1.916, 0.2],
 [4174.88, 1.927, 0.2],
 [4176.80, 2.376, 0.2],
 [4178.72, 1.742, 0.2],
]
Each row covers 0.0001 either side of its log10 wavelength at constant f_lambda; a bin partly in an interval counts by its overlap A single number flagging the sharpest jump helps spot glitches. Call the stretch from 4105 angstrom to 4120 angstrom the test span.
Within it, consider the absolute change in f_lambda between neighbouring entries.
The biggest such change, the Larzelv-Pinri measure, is 1.0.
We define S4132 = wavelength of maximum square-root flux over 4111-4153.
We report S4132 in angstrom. 4117.59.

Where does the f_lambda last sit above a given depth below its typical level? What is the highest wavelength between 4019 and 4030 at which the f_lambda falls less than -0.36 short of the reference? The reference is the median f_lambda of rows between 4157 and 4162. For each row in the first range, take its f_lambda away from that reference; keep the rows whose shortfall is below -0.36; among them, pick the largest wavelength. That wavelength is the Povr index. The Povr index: 4027.57 angstrom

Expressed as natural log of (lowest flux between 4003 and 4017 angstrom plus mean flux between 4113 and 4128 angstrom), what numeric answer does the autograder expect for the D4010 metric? 1.45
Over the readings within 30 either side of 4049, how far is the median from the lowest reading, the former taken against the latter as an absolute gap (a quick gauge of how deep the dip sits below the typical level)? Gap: 0.524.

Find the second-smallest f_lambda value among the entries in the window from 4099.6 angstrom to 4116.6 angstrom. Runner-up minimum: 1.761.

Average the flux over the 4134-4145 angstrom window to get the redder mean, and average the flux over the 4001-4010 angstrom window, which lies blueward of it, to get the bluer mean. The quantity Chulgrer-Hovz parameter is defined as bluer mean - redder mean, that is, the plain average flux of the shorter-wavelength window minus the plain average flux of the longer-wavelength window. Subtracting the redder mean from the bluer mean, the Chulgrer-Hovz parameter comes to 0.22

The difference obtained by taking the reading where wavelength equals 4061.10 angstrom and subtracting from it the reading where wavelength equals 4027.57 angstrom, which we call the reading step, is -0.2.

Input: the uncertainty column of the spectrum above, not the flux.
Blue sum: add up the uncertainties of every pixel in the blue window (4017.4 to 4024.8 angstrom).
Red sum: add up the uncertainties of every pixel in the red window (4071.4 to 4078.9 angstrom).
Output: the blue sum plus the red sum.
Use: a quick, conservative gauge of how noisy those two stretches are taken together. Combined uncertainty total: 1.660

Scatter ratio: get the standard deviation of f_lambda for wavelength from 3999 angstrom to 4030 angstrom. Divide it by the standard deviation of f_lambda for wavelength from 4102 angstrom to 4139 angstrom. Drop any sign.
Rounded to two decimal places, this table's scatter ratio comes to 0.52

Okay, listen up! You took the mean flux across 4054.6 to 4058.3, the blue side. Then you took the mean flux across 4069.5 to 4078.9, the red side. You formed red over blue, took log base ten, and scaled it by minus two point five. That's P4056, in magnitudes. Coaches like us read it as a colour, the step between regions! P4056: 0.12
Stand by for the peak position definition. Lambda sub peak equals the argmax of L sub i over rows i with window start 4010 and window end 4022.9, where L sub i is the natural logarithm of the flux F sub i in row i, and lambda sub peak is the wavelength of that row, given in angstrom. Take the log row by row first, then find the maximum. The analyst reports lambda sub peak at 4016.46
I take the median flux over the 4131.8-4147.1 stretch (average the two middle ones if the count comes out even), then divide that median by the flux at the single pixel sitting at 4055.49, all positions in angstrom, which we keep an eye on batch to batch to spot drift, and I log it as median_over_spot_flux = 0.86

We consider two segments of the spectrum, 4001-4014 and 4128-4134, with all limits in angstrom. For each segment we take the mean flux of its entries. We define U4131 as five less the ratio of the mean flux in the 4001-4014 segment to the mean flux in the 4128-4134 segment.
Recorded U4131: 4.06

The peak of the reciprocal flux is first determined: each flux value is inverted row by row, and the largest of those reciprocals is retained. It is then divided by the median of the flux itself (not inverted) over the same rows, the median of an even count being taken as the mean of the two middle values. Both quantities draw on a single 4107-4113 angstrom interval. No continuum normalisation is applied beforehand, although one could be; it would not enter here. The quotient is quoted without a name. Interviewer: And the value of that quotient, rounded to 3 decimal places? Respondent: 0.197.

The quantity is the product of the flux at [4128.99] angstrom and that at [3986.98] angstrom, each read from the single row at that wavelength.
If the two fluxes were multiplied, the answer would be 4.5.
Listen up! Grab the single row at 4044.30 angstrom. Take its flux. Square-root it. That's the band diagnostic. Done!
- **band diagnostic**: 1.48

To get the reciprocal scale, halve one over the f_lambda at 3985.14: 0.22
